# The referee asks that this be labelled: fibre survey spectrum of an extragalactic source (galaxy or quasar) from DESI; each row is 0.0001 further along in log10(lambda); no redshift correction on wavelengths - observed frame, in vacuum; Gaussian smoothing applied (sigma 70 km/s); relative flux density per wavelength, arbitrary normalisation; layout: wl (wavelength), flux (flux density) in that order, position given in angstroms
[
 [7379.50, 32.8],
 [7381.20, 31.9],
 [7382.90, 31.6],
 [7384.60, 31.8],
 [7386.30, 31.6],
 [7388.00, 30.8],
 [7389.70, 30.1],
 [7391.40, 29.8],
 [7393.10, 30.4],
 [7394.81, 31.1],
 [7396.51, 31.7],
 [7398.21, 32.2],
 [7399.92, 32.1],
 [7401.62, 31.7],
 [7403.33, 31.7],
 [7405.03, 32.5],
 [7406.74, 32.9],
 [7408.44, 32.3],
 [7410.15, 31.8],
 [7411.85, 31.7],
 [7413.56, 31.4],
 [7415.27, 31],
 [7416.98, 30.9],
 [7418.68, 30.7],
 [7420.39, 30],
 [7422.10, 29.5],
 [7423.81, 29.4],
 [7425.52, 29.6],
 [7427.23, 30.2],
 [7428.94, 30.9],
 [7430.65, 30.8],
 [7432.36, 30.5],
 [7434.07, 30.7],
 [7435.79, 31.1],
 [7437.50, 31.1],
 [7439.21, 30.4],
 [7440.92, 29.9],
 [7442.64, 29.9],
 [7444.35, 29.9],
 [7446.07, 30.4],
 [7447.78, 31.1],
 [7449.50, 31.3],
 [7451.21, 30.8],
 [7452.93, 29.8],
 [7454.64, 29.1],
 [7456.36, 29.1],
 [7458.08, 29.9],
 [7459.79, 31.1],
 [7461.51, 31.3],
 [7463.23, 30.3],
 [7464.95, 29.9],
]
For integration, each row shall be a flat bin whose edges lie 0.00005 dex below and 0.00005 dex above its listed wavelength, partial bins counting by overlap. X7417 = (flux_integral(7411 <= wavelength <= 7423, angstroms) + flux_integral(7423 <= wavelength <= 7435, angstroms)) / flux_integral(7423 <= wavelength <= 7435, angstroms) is 2.01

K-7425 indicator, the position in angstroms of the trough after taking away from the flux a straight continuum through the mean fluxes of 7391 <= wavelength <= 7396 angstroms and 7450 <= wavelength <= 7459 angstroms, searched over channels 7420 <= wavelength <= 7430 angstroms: 7423.81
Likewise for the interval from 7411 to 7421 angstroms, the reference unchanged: 7420.39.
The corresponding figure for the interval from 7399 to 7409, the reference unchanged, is 7401.62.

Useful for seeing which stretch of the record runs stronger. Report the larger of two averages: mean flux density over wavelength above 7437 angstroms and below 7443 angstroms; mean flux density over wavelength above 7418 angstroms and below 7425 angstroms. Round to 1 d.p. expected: 30.3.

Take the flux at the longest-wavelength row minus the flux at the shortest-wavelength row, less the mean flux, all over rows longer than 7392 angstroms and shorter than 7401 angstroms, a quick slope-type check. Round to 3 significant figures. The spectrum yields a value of -29.8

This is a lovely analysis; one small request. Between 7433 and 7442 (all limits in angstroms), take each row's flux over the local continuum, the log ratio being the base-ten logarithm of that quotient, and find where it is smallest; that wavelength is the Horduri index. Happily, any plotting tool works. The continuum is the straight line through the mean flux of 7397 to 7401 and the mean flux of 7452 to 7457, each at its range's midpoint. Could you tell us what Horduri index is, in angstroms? 7440.92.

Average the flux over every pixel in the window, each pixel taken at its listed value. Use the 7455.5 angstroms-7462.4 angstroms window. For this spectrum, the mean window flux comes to 30.3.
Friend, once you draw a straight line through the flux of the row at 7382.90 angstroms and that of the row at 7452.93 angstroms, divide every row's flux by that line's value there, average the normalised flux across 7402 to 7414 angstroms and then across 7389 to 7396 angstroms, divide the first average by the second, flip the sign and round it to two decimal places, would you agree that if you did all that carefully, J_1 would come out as -1.07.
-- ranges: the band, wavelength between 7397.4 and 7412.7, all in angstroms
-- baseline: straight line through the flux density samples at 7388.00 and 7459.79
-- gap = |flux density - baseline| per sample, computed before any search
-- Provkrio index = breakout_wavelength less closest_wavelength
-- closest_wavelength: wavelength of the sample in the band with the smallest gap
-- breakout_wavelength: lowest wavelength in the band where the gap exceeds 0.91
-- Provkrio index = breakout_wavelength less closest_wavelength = -13.6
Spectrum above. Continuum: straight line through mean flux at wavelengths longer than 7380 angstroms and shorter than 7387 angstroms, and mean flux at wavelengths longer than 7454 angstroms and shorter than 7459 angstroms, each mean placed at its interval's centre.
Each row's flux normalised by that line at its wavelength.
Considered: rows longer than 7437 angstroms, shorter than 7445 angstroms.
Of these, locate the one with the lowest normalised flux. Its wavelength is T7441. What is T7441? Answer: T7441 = 7440.92 angstroms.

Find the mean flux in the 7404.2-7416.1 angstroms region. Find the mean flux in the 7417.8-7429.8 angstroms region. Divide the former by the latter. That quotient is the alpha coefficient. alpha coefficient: 1.06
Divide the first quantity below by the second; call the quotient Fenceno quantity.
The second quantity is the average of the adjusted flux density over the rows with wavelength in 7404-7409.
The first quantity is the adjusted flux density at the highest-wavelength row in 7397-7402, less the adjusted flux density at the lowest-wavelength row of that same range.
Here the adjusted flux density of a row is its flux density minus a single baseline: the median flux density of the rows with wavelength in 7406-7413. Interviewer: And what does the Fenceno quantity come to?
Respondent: -1.0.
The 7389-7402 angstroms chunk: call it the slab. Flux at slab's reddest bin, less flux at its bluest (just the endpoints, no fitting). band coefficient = 1.6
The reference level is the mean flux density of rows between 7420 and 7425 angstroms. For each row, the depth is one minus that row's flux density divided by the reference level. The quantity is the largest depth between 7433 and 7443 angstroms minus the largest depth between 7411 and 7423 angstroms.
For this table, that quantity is -0.01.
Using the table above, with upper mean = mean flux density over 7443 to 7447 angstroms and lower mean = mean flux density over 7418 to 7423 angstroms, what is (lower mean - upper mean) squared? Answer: 0.0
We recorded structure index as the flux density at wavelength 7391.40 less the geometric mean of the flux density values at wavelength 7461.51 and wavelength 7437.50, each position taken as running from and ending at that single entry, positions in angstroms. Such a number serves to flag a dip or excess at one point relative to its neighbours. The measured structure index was -1.40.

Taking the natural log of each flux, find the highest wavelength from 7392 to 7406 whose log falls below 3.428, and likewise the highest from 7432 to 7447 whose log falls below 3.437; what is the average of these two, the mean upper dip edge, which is 7419.6 angstroms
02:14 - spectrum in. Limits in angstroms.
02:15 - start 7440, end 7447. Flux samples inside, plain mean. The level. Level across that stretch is 30.0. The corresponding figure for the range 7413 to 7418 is 31.1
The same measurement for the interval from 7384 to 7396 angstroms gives 30.8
